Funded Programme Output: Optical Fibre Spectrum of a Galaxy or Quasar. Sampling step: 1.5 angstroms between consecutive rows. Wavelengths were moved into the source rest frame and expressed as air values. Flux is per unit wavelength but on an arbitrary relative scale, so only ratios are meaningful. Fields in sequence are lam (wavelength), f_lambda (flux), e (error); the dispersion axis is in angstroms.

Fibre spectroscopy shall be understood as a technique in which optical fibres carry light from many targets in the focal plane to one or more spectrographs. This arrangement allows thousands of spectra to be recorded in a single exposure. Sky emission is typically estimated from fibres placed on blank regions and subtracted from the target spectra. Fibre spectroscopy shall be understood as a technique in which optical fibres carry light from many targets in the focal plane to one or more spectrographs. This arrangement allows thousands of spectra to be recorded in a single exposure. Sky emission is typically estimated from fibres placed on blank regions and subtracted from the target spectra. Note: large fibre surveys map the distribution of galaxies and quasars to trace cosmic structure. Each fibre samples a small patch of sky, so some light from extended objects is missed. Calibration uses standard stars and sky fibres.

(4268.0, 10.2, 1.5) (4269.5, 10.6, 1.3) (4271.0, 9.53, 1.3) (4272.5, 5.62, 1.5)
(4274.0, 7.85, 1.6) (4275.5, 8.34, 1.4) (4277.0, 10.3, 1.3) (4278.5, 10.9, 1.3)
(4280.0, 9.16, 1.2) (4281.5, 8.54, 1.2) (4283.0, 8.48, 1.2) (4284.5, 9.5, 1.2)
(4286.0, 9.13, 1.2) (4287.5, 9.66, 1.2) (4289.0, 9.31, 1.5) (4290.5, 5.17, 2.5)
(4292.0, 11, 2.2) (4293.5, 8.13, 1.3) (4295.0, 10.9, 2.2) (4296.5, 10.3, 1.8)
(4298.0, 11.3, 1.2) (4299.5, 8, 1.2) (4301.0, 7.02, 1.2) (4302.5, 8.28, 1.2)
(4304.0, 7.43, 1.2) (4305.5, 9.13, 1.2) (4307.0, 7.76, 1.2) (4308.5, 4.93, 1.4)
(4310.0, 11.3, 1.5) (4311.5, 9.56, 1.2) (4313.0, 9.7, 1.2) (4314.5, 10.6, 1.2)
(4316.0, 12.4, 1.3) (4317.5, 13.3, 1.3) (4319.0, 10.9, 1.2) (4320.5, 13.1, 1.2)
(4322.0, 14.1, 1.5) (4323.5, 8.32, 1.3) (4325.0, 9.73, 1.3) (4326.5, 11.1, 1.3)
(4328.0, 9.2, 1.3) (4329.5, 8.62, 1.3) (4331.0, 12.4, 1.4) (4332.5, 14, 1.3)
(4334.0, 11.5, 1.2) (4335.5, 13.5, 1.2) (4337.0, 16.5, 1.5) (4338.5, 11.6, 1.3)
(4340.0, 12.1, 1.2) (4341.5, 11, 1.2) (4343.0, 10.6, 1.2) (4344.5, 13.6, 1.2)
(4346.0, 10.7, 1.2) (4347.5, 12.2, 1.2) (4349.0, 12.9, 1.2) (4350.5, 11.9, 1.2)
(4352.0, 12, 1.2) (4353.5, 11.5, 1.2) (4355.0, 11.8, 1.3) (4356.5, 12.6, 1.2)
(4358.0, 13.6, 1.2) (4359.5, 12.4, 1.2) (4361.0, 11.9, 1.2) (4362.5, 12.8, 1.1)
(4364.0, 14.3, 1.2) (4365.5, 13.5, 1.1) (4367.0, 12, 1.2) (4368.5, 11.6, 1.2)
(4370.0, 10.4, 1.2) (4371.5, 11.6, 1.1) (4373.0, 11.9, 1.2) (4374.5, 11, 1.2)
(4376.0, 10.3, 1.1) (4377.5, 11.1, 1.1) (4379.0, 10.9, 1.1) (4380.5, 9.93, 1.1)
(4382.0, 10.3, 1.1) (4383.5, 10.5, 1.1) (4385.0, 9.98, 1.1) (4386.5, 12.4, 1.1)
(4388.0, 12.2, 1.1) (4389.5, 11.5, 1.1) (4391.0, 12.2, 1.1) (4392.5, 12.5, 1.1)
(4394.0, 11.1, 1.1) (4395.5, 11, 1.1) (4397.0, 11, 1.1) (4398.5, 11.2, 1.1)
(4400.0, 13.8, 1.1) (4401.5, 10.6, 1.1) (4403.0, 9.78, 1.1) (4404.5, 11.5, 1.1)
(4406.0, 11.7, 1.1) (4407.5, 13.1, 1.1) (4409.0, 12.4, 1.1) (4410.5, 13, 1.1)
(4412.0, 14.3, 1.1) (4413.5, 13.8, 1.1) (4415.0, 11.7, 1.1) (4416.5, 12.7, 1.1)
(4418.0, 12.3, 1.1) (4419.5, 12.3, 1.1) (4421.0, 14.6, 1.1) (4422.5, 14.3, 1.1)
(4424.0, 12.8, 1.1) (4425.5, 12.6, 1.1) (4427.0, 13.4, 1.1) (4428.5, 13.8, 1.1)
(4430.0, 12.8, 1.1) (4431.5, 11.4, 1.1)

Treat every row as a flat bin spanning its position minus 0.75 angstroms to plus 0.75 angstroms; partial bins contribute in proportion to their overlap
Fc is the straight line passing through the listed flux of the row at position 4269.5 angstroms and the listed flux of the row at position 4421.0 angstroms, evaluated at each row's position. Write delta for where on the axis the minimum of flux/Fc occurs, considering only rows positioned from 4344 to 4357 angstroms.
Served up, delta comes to 4346.0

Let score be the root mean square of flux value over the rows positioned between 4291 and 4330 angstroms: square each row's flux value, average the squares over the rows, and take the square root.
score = 10.1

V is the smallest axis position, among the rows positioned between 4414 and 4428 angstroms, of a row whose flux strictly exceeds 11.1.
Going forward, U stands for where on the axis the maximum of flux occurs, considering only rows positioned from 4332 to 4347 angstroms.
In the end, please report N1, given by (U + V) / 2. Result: 4376.0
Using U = 4337.0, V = 4415.0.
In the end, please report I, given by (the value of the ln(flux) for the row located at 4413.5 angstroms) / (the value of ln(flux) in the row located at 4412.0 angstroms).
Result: 0.99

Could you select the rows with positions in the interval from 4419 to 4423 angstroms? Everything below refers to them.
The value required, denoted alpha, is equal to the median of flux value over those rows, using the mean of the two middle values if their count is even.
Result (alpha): 14.3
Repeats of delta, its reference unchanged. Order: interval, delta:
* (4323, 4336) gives 4323.5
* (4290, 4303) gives 4290.5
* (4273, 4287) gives 4274.0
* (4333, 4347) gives 4343.0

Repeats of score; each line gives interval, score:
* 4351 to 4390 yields 11.7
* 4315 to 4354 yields 12.0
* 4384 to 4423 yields 12.3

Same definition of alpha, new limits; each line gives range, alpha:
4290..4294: 8.1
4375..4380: 10.9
